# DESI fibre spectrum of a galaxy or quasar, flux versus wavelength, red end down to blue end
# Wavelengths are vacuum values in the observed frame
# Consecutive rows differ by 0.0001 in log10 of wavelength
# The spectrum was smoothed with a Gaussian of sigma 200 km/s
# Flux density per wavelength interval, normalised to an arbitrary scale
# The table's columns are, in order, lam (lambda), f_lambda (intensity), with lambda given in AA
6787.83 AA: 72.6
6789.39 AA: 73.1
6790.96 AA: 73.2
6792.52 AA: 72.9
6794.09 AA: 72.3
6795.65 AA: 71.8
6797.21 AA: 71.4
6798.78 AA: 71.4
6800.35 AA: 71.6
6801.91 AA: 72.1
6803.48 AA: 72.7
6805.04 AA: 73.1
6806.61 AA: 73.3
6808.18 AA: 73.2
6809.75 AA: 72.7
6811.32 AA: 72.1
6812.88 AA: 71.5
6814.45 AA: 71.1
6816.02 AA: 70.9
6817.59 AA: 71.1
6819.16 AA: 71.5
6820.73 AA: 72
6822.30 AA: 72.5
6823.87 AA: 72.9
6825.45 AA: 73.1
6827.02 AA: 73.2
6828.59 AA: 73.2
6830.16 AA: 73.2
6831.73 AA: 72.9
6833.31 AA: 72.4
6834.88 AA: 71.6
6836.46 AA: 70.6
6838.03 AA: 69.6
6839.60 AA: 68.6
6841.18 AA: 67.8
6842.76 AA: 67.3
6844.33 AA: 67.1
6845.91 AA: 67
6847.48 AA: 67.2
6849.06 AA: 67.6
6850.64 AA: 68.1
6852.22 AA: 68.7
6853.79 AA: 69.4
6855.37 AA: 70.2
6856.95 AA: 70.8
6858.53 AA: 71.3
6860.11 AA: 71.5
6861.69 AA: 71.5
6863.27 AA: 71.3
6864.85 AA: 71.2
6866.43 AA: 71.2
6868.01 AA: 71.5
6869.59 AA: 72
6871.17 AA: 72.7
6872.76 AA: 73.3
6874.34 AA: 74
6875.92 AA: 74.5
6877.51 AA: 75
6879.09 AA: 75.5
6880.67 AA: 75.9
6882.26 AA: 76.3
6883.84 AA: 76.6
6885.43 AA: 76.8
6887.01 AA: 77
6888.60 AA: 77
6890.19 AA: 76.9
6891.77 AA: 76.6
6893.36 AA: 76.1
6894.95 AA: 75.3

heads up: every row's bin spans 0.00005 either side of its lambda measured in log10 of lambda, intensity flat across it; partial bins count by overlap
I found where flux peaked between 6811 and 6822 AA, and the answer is 6811.32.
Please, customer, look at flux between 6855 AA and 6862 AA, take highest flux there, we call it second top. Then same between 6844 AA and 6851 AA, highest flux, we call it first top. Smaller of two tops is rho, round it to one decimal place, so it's 68.1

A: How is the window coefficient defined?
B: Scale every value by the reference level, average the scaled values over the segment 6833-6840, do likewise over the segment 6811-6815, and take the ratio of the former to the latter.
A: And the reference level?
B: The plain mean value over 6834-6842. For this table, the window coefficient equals 0.99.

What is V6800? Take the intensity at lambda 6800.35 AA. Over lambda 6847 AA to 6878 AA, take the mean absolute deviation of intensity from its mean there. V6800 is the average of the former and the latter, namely 36.6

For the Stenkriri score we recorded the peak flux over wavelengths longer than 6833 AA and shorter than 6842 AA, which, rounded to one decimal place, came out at 72.4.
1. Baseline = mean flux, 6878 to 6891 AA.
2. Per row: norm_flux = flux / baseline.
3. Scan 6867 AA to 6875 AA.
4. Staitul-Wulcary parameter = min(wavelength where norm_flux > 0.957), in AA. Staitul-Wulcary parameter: 6872.76 AA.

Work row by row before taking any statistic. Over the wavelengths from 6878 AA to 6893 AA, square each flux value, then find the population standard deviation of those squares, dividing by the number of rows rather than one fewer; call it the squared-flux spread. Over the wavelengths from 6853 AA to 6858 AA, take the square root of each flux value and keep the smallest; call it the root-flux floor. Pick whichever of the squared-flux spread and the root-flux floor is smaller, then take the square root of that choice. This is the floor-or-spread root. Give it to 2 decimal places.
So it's 2.89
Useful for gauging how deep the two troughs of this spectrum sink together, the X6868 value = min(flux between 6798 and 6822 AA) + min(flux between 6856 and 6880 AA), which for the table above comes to 142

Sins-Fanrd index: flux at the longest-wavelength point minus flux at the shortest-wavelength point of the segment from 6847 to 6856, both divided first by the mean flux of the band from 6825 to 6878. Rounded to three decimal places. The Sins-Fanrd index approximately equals 0.042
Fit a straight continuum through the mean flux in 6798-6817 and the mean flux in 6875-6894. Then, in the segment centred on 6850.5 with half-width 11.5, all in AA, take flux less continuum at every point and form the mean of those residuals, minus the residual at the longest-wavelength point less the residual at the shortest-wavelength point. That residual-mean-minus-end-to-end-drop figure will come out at -7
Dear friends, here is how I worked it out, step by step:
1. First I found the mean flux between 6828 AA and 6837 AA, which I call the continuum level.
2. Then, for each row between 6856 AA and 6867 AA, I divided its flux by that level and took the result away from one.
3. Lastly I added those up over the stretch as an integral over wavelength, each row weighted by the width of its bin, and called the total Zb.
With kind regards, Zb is 0.16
